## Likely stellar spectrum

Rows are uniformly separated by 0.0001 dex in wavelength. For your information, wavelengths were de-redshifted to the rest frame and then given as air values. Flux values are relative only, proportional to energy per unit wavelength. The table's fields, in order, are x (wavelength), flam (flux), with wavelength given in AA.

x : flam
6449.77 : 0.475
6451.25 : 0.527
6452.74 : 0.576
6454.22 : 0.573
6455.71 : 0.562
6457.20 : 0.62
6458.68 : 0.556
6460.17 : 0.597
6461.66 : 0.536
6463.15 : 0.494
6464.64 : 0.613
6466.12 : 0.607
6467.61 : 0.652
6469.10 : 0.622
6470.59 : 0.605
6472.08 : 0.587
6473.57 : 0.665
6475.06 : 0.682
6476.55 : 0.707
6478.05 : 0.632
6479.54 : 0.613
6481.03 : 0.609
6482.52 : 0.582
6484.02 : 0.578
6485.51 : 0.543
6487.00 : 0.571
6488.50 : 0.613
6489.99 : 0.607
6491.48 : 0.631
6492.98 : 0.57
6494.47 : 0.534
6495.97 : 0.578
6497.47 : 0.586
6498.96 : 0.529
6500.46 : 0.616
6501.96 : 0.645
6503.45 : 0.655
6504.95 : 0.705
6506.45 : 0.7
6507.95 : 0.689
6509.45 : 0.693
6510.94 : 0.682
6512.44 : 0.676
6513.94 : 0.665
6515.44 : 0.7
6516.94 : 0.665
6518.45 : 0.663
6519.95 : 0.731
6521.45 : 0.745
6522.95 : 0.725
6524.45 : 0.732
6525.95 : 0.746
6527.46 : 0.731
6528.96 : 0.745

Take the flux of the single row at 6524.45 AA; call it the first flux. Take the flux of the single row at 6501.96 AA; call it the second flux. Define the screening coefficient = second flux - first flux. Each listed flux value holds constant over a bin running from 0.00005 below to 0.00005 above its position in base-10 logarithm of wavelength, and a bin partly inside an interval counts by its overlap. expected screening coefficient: -0.087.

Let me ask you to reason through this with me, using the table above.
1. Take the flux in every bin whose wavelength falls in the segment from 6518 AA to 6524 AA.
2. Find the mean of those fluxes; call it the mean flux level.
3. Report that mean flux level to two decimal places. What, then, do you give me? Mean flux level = 0.72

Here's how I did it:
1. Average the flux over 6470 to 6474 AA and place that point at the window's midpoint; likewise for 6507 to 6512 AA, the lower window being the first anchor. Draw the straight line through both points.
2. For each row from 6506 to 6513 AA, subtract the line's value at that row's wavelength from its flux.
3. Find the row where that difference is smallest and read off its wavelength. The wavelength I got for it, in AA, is 6512.44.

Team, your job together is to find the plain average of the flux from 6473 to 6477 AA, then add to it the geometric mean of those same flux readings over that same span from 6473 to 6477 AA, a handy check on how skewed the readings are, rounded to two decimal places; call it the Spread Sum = 1.37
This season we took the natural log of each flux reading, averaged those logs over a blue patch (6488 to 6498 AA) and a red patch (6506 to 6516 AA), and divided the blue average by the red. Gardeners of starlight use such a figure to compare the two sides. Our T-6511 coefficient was 1.41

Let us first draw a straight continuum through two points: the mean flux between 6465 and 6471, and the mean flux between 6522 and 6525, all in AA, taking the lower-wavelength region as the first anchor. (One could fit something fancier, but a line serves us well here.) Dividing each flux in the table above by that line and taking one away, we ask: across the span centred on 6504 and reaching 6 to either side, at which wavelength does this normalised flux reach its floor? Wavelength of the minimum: 6498.96 AA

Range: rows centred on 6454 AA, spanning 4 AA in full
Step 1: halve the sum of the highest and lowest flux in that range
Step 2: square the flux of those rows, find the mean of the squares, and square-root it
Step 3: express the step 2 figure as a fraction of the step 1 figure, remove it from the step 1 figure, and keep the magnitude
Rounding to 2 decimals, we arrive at 0.43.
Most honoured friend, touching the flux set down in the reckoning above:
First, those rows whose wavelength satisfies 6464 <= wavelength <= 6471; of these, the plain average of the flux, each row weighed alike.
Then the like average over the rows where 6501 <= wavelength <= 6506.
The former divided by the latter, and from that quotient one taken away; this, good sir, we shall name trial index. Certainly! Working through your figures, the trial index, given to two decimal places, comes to -0.07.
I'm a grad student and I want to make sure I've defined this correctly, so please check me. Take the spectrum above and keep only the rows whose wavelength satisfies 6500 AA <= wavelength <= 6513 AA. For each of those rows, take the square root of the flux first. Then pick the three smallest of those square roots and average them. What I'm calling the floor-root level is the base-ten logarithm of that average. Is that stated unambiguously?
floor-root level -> -0.10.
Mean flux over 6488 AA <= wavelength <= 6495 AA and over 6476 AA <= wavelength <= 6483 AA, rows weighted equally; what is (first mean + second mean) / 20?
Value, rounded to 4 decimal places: 0.0610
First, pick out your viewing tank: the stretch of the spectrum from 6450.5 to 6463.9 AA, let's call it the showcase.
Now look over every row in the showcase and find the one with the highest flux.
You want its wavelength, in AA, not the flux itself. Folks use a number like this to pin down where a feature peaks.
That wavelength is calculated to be 6457.20 AA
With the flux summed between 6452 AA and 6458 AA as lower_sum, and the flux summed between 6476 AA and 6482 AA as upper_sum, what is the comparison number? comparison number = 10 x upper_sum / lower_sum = 11.0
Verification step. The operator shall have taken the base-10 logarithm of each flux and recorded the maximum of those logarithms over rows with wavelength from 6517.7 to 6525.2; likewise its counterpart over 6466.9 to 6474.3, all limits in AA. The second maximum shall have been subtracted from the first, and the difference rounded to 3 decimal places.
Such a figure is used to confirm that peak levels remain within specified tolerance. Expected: 0.049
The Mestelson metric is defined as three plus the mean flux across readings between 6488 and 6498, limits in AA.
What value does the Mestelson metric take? 3.59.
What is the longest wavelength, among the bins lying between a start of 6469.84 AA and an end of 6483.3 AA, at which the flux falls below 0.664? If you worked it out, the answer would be 6482.52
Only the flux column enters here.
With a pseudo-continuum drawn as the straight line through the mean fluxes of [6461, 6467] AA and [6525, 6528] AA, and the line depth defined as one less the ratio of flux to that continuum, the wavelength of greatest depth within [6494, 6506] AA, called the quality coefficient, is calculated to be 6498.96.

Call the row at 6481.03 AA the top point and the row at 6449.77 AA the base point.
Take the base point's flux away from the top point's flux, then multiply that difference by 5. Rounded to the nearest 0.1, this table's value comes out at 0.7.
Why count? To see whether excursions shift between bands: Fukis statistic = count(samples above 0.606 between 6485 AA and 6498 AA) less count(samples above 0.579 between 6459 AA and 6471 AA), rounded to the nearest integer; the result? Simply -3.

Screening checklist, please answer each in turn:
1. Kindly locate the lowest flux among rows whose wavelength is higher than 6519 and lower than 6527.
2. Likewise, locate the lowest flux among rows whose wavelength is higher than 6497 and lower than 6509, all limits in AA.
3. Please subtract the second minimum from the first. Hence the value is 0.20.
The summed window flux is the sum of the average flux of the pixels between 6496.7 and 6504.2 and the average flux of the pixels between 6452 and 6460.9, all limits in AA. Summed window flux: 1.19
